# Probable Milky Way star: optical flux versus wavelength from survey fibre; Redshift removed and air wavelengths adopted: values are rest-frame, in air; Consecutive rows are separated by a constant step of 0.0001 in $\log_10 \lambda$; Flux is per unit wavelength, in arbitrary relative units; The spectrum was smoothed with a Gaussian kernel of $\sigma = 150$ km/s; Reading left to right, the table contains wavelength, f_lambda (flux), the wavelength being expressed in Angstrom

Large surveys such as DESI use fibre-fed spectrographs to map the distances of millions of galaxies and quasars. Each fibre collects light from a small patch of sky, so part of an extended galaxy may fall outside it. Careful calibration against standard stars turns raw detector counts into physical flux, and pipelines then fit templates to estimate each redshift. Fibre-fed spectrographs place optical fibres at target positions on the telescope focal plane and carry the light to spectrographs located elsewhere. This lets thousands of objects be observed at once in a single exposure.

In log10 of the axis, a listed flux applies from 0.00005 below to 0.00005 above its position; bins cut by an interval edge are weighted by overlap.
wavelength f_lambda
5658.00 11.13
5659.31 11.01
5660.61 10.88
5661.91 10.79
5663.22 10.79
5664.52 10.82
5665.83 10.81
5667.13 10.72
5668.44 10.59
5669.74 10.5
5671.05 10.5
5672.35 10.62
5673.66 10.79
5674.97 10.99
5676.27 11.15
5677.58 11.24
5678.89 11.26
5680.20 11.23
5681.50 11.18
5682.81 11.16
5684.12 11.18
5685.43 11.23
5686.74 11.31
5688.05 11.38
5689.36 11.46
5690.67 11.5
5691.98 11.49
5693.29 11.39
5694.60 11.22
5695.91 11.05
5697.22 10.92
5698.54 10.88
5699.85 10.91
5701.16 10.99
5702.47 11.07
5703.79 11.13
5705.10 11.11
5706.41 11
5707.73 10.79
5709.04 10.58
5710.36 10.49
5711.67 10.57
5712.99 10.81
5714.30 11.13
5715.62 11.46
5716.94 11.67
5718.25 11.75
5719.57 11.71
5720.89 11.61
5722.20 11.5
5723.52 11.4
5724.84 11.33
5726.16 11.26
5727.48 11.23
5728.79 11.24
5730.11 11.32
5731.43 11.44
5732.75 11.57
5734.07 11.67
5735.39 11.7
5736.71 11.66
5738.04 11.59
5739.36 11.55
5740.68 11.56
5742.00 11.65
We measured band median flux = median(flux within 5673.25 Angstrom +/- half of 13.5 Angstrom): 10.8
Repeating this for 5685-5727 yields 11.2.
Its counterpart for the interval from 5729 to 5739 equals 11.6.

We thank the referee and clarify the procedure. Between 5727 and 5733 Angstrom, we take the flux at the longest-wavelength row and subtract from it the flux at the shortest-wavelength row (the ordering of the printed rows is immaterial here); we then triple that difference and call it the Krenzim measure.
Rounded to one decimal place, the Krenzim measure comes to 1.0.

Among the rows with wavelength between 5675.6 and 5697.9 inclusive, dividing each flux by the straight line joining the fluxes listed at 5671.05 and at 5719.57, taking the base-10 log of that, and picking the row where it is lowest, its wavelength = 5697.22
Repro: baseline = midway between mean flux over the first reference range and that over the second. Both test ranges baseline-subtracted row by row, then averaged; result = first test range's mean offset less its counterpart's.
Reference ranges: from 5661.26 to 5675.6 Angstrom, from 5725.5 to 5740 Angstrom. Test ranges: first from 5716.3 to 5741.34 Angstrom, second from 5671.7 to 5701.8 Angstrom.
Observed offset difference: 0.4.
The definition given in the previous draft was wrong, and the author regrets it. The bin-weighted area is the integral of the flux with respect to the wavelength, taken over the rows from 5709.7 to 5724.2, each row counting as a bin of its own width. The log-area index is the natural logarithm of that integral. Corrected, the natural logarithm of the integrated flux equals 5.10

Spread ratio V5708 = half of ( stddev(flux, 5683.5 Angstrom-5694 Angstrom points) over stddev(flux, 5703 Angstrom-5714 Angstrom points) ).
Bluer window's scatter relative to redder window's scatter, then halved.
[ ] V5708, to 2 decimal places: 0.24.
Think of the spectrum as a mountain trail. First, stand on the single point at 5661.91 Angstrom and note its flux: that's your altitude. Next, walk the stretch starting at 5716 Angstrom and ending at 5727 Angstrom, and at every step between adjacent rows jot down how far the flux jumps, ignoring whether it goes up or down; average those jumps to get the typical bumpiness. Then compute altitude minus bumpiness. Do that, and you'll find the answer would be 10.7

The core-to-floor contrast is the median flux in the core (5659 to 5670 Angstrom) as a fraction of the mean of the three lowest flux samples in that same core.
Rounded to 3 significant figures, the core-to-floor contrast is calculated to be 1.02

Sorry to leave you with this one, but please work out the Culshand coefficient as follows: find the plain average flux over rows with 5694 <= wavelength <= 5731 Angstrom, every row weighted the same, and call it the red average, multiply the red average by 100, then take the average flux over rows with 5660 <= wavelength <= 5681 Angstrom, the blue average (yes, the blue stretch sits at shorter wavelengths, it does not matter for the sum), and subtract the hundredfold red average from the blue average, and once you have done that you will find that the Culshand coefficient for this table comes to -1104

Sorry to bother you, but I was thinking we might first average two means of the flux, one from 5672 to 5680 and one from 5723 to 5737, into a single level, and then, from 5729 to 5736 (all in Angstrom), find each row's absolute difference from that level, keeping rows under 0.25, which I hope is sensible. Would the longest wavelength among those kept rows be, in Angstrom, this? 5731.43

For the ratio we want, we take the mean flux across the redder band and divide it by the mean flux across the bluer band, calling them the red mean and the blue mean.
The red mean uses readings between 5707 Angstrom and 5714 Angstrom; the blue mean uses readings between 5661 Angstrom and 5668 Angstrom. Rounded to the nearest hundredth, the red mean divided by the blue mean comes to 0.99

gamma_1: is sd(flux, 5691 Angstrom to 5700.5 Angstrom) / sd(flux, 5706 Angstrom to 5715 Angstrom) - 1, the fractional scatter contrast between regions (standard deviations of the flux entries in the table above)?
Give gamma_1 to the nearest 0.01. 0.04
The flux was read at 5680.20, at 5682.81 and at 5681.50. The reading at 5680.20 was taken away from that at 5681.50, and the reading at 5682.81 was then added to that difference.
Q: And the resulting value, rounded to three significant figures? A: 11.1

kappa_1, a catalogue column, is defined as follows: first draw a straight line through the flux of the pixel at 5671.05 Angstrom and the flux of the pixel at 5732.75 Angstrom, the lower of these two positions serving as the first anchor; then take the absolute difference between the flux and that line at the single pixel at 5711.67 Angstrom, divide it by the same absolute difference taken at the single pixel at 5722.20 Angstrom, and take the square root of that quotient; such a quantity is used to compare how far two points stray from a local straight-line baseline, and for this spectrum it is 2.4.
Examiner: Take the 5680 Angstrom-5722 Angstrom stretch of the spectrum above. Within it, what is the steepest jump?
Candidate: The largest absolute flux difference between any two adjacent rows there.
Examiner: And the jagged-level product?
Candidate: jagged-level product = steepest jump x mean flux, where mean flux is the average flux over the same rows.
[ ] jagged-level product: 3.7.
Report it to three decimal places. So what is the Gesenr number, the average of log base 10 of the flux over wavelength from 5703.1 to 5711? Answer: 1.035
